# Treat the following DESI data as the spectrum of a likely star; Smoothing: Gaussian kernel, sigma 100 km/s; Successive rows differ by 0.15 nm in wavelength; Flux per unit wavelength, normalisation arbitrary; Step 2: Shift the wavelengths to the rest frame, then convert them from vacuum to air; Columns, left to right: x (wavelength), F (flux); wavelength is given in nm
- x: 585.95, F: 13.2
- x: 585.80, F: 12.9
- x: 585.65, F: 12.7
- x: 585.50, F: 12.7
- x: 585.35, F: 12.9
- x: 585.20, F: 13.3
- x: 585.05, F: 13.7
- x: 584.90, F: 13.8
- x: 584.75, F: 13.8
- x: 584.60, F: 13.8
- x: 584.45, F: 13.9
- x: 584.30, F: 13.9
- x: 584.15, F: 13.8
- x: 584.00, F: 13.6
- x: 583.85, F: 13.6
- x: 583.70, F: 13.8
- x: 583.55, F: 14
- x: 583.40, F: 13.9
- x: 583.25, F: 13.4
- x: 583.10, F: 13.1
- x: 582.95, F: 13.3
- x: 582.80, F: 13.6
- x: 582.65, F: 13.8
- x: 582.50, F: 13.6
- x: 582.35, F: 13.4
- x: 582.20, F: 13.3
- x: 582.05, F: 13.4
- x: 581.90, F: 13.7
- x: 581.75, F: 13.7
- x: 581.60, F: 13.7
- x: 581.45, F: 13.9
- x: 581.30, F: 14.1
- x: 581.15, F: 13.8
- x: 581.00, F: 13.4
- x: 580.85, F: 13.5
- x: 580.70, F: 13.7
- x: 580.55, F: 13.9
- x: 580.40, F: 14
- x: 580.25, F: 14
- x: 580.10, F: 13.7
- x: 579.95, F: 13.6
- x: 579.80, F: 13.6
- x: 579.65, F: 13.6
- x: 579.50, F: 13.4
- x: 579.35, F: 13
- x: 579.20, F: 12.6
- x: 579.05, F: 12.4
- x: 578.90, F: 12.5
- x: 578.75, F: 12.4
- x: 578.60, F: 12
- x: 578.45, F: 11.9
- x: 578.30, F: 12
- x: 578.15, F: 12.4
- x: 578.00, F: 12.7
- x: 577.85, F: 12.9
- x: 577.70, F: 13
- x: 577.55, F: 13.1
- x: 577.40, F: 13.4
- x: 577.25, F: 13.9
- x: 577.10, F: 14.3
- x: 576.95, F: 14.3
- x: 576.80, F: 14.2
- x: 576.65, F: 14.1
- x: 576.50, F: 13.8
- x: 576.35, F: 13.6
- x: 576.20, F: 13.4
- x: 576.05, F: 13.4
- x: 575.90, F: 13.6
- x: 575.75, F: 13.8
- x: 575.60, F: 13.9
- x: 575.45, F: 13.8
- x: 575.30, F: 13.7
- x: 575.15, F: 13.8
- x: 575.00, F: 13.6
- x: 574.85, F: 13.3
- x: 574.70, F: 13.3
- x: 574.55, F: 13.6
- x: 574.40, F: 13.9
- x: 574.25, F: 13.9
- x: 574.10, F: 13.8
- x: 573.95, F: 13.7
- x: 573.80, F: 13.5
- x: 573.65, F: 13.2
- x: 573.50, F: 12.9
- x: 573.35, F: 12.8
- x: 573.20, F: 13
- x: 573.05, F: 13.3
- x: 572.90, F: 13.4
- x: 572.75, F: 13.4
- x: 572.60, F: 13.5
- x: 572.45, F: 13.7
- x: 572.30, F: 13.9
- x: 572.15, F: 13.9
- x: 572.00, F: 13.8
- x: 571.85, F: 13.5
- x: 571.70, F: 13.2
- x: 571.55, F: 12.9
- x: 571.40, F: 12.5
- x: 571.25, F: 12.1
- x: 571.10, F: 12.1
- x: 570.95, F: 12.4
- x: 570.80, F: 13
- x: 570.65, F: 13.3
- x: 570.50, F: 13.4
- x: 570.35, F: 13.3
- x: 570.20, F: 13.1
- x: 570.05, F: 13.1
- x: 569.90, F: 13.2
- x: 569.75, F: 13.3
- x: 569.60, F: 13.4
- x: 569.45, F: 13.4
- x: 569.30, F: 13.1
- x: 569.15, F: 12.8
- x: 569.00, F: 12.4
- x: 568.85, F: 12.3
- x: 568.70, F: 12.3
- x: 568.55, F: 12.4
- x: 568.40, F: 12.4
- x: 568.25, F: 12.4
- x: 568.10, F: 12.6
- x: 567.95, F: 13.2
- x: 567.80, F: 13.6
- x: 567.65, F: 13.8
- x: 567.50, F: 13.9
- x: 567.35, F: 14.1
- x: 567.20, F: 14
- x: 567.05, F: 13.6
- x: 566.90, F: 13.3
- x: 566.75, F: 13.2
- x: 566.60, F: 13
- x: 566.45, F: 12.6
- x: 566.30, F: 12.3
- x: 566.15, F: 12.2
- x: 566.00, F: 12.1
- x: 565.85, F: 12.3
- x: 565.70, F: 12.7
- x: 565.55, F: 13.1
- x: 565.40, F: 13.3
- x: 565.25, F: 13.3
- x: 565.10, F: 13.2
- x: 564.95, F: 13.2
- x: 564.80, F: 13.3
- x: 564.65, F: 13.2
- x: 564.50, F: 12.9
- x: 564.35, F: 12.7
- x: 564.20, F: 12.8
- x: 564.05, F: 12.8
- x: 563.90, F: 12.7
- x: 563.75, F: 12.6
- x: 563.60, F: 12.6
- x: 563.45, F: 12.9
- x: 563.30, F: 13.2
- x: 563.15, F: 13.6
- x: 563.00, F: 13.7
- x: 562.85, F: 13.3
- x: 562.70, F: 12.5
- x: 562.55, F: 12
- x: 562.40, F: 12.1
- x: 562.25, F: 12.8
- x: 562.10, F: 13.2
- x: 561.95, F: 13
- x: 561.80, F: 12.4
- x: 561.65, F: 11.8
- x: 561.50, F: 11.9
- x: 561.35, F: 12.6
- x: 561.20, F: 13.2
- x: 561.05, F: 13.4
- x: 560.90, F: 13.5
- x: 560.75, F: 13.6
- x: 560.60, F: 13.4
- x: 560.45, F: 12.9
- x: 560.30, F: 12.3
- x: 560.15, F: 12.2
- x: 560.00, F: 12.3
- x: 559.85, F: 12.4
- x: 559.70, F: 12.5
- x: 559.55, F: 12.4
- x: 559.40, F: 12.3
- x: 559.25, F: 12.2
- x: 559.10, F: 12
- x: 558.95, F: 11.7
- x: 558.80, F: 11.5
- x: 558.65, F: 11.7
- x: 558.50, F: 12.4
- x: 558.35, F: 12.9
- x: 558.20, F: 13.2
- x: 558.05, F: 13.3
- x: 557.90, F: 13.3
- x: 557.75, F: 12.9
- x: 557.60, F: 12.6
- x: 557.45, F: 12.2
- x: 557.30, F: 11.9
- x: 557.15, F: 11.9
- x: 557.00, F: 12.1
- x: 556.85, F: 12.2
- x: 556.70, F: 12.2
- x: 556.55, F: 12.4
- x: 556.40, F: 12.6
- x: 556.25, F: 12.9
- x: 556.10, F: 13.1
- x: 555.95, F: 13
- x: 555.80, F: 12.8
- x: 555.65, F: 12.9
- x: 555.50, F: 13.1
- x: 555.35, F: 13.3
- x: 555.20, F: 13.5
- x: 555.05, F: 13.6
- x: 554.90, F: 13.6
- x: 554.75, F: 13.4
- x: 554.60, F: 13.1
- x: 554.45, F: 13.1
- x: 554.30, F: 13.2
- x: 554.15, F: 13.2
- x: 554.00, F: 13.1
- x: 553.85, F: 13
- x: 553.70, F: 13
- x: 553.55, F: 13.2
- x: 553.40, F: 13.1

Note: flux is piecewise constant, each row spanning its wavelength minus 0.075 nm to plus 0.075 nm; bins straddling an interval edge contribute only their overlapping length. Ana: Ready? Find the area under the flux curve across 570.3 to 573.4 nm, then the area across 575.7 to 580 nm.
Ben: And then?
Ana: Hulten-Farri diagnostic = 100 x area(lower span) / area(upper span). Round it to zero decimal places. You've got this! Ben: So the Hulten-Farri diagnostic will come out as 72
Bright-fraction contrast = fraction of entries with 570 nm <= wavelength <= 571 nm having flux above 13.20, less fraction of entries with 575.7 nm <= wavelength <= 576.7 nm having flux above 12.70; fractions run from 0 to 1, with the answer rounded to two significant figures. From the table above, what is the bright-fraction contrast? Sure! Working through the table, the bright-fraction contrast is -0.57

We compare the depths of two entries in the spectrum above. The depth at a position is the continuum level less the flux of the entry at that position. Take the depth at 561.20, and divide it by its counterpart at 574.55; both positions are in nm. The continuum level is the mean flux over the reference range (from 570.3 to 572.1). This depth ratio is 0.4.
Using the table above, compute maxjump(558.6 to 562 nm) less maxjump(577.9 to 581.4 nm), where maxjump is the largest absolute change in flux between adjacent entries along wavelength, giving 0.30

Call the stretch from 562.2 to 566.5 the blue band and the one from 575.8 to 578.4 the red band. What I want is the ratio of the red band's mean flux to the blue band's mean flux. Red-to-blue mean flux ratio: 1.05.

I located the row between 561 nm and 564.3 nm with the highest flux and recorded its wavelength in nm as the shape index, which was 563.00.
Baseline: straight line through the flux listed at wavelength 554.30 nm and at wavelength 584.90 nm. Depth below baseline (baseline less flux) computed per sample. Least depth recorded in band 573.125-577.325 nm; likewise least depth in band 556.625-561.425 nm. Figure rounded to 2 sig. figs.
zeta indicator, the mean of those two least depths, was -0.46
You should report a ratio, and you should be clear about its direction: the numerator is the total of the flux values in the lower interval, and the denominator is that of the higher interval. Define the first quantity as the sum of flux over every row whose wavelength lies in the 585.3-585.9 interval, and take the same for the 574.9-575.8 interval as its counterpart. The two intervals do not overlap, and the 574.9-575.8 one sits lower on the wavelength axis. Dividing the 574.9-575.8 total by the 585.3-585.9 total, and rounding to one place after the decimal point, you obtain 1.6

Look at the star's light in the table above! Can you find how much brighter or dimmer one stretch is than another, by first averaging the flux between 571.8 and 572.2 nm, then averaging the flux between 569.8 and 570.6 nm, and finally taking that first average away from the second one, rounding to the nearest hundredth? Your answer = -0.51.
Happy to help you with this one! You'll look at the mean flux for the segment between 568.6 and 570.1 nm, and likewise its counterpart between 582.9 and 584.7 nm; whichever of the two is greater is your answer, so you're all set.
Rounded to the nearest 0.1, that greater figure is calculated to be 13.7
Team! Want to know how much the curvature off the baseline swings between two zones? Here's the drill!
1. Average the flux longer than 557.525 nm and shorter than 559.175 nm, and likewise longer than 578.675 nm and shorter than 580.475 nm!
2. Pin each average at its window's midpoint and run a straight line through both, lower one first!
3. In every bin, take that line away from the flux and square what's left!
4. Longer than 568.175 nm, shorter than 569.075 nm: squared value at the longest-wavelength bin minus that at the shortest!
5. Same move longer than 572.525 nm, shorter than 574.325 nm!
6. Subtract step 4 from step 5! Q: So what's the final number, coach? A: 0.4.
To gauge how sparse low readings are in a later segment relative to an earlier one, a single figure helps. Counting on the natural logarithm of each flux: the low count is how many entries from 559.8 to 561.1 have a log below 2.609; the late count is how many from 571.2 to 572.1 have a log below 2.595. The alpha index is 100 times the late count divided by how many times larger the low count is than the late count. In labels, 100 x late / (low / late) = 200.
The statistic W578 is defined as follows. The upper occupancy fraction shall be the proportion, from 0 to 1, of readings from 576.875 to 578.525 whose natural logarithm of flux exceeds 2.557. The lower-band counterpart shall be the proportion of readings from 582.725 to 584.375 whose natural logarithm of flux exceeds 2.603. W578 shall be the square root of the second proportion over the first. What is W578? 1.07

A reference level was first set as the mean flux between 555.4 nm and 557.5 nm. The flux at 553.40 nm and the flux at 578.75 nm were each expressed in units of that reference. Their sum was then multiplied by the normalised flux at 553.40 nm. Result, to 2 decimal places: 2.13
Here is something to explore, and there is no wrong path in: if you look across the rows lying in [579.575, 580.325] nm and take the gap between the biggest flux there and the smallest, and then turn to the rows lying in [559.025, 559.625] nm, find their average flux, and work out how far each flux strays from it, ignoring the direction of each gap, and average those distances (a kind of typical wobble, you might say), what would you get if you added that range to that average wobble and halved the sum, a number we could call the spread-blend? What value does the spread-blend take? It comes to 0.26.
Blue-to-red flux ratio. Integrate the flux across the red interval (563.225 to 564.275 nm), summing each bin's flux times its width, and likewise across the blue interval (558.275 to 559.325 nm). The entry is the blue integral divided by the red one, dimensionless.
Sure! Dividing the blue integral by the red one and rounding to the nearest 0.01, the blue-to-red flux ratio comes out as 0.94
